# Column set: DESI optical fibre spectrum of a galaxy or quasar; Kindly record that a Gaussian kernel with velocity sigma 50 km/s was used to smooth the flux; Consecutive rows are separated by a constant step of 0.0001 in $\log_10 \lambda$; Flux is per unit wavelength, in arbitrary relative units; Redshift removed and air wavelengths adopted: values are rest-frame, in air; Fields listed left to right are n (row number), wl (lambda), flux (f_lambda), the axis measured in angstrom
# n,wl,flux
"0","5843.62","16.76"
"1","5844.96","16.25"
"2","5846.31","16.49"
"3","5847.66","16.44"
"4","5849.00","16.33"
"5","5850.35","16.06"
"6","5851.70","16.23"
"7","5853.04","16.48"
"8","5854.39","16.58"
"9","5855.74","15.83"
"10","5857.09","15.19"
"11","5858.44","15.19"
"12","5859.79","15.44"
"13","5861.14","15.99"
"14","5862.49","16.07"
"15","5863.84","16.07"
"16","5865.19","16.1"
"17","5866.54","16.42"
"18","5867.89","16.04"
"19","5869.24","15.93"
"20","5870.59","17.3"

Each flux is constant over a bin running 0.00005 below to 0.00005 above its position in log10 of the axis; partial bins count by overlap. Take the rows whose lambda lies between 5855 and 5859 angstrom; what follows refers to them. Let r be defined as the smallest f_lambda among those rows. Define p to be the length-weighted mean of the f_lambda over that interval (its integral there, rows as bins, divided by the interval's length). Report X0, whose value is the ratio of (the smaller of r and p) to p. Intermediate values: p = 15.4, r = 15.19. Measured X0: 0.986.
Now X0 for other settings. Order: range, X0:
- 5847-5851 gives 0.986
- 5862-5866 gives 0.998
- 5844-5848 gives 0.990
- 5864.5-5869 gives 0.992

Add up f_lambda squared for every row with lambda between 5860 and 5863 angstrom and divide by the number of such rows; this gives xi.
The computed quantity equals 257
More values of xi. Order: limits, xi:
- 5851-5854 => 268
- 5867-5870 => 256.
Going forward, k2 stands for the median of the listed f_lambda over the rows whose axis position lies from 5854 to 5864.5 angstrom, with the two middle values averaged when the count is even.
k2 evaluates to 15.9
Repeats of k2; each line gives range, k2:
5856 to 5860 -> 15.2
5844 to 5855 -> 16.4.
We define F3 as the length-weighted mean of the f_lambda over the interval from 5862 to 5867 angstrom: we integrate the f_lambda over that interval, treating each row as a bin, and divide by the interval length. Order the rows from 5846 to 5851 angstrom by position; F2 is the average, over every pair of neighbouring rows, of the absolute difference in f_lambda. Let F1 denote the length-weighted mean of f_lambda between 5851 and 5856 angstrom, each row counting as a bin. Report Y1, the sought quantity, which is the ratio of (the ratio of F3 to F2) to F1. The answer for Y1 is 7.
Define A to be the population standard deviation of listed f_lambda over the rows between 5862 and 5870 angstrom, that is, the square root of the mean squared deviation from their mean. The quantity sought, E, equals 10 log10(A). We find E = -8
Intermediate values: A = 0.15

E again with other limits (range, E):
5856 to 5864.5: -4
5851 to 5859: -2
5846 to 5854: -8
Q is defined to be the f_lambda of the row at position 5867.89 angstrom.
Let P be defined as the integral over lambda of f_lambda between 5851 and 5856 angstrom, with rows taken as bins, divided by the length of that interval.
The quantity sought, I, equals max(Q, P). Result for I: 16.3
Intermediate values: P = 16.3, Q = 16.04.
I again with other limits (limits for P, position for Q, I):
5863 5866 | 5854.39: 16.6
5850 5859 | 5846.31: 16.5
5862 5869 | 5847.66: 16.4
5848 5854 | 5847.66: 16.4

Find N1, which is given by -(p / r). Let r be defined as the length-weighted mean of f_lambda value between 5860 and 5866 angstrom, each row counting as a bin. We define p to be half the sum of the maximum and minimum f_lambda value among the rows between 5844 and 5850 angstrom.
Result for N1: -1.02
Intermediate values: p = 16.4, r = 16.0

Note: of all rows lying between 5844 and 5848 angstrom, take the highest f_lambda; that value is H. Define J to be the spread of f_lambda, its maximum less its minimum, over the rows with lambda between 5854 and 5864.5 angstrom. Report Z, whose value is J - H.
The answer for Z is -15.1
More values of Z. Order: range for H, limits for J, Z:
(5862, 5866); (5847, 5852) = -15.7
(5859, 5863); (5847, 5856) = -15.3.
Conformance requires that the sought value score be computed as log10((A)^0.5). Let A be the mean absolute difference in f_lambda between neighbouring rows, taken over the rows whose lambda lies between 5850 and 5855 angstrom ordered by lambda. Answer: -0.38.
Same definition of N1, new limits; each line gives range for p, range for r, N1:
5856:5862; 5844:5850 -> -0.95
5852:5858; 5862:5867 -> -0.98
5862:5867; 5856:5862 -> -1.05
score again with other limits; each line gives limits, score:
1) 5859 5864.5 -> -0.34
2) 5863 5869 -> -0.31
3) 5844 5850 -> -0.44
